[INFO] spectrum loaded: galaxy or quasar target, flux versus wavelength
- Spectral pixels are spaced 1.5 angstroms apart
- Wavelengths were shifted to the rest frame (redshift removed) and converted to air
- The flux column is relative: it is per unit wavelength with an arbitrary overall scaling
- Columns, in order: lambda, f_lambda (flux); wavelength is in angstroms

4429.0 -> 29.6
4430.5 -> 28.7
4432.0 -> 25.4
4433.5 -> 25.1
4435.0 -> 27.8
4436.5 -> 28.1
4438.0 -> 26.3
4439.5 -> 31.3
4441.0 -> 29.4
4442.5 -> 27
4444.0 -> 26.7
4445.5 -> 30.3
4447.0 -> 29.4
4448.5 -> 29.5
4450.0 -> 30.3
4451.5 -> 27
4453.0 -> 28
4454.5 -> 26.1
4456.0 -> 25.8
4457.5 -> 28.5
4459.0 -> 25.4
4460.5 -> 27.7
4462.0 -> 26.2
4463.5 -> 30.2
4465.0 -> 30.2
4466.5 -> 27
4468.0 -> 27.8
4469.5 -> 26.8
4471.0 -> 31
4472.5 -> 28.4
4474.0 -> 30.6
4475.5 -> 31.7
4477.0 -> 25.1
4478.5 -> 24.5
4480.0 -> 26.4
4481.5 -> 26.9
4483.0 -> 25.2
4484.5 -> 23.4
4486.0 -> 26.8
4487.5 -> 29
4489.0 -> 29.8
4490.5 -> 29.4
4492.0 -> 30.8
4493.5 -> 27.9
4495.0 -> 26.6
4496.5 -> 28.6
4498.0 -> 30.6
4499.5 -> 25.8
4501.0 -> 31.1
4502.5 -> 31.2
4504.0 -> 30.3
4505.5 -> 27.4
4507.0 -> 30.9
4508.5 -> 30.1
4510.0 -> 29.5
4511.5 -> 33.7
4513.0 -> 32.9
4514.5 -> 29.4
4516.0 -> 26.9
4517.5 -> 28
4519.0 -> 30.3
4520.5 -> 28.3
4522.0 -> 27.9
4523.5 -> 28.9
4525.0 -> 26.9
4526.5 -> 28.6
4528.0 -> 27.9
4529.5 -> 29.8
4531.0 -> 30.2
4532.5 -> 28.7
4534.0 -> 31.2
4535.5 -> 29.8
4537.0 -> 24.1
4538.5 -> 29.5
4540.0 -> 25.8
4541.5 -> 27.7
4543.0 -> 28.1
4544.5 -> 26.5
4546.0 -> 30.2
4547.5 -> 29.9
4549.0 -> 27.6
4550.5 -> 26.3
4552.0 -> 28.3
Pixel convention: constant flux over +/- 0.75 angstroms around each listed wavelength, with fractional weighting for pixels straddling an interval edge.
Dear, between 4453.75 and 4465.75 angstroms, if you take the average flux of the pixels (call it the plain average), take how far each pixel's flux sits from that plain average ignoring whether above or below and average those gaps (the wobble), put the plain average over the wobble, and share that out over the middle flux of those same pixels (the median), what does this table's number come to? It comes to 0.62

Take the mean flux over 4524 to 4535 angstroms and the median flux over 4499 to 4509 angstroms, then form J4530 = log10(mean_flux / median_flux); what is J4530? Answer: -0.018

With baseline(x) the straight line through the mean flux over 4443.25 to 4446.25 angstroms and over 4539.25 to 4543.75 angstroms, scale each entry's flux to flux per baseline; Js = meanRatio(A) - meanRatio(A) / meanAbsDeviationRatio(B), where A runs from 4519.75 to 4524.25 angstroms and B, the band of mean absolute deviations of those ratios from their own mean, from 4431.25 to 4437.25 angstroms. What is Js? -21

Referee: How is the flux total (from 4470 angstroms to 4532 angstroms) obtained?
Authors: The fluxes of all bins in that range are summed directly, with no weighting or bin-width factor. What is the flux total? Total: 1179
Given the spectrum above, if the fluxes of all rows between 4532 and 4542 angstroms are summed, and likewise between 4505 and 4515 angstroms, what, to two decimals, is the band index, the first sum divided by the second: 0.92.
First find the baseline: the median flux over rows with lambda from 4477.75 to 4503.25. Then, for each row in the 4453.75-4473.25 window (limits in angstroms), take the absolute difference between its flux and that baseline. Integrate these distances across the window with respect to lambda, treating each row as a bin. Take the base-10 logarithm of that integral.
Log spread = 1.46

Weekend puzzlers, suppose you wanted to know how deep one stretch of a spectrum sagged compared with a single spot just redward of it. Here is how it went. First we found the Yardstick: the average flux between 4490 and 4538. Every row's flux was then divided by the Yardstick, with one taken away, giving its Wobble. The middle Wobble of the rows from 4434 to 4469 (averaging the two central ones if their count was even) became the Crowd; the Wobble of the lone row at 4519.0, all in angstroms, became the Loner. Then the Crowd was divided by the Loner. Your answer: -1.2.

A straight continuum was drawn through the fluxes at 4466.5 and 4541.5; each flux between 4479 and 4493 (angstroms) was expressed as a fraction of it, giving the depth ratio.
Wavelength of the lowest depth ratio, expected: 4484.5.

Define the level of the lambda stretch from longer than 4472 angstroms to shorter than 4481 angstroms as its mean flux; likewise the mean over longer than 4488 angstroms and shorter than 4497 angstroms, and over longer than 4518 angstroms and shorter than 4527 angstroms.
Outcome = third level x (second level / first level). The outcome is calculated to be 29.6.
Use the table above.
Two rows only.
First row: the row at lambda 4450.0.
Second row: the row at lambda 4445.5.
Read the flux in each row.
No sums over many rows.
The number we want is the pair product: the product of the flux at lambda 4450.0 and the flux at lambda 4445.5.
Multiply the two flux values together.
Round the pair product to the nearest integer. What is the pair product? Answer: 918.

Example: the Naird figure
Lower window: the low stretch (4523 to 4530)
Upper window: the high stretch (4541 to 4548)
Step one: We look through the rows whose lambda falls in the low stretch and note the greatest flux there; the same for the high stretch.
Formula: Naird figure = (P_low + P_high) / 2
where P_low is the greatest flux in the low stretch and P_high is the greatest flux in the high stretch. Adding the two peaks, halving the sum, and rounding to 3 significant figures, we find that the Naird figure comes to 30.0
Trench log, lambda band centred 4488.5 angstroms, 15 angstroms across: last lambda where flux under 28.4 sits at 4495.0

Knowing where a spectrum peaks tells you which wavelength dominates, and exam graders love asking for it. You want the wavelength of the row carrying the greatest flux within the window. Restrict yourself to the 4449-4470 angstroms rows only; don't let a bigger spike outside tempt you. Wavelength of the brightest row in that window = 4450.0 angstroms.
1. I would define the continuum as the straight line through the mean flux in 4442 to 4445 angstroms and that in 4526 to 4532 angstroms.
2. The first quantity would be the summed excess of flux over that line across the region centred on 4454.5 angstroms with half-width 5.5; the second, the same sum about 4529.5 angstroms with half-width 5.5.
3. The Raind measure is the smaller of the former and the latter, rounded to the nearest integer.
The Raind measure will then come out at -1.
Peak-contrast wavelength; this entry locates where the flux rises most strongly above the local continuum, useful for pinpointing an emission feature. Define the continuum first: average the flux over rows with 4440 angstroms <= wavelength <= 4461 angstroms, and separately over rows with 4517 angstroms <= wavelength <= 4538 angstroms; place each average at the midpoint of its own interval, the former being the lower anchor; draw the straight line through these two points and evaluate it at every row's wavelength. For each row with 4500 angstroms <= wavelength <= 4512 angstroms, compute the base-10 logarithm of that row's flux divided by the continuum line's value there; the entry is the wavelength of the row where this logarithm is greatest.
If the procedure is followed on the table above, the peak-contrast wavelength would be 4511.5 angstroms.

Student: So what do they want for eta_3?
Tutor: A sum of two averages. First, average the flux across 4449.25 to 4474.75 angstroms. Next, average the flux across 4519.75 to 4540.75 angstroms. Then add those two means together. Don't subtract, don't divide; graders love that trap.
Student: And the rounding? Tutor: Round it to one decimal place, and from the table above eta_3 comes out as 56.5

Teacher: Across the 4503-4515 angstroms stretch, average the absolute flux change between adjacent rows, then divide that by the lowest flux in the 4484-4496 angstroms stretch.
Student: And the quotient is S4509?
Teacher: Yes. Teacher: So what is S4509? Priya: 0.10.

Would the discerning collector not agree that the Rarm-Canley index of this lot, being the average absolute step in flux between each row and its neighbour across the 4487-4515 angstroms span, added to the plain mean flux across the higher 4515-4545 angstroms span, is 30.4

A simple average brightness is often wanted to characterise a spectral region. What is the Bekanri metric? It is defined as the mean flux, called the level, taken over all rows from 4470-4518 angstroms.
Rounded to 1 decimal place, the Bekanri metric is 28.7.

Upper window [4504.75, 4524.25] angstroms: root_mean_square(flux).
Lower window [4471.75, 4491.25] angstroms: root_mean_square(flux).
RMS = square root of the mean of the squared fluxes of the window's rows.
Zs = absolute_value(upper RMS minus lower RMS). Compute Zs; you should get 2.0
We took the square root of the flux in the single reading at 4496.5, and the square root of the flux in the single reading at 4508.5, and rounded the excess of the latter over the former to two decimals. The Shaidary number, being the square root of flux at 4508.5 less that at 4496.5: 0.14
